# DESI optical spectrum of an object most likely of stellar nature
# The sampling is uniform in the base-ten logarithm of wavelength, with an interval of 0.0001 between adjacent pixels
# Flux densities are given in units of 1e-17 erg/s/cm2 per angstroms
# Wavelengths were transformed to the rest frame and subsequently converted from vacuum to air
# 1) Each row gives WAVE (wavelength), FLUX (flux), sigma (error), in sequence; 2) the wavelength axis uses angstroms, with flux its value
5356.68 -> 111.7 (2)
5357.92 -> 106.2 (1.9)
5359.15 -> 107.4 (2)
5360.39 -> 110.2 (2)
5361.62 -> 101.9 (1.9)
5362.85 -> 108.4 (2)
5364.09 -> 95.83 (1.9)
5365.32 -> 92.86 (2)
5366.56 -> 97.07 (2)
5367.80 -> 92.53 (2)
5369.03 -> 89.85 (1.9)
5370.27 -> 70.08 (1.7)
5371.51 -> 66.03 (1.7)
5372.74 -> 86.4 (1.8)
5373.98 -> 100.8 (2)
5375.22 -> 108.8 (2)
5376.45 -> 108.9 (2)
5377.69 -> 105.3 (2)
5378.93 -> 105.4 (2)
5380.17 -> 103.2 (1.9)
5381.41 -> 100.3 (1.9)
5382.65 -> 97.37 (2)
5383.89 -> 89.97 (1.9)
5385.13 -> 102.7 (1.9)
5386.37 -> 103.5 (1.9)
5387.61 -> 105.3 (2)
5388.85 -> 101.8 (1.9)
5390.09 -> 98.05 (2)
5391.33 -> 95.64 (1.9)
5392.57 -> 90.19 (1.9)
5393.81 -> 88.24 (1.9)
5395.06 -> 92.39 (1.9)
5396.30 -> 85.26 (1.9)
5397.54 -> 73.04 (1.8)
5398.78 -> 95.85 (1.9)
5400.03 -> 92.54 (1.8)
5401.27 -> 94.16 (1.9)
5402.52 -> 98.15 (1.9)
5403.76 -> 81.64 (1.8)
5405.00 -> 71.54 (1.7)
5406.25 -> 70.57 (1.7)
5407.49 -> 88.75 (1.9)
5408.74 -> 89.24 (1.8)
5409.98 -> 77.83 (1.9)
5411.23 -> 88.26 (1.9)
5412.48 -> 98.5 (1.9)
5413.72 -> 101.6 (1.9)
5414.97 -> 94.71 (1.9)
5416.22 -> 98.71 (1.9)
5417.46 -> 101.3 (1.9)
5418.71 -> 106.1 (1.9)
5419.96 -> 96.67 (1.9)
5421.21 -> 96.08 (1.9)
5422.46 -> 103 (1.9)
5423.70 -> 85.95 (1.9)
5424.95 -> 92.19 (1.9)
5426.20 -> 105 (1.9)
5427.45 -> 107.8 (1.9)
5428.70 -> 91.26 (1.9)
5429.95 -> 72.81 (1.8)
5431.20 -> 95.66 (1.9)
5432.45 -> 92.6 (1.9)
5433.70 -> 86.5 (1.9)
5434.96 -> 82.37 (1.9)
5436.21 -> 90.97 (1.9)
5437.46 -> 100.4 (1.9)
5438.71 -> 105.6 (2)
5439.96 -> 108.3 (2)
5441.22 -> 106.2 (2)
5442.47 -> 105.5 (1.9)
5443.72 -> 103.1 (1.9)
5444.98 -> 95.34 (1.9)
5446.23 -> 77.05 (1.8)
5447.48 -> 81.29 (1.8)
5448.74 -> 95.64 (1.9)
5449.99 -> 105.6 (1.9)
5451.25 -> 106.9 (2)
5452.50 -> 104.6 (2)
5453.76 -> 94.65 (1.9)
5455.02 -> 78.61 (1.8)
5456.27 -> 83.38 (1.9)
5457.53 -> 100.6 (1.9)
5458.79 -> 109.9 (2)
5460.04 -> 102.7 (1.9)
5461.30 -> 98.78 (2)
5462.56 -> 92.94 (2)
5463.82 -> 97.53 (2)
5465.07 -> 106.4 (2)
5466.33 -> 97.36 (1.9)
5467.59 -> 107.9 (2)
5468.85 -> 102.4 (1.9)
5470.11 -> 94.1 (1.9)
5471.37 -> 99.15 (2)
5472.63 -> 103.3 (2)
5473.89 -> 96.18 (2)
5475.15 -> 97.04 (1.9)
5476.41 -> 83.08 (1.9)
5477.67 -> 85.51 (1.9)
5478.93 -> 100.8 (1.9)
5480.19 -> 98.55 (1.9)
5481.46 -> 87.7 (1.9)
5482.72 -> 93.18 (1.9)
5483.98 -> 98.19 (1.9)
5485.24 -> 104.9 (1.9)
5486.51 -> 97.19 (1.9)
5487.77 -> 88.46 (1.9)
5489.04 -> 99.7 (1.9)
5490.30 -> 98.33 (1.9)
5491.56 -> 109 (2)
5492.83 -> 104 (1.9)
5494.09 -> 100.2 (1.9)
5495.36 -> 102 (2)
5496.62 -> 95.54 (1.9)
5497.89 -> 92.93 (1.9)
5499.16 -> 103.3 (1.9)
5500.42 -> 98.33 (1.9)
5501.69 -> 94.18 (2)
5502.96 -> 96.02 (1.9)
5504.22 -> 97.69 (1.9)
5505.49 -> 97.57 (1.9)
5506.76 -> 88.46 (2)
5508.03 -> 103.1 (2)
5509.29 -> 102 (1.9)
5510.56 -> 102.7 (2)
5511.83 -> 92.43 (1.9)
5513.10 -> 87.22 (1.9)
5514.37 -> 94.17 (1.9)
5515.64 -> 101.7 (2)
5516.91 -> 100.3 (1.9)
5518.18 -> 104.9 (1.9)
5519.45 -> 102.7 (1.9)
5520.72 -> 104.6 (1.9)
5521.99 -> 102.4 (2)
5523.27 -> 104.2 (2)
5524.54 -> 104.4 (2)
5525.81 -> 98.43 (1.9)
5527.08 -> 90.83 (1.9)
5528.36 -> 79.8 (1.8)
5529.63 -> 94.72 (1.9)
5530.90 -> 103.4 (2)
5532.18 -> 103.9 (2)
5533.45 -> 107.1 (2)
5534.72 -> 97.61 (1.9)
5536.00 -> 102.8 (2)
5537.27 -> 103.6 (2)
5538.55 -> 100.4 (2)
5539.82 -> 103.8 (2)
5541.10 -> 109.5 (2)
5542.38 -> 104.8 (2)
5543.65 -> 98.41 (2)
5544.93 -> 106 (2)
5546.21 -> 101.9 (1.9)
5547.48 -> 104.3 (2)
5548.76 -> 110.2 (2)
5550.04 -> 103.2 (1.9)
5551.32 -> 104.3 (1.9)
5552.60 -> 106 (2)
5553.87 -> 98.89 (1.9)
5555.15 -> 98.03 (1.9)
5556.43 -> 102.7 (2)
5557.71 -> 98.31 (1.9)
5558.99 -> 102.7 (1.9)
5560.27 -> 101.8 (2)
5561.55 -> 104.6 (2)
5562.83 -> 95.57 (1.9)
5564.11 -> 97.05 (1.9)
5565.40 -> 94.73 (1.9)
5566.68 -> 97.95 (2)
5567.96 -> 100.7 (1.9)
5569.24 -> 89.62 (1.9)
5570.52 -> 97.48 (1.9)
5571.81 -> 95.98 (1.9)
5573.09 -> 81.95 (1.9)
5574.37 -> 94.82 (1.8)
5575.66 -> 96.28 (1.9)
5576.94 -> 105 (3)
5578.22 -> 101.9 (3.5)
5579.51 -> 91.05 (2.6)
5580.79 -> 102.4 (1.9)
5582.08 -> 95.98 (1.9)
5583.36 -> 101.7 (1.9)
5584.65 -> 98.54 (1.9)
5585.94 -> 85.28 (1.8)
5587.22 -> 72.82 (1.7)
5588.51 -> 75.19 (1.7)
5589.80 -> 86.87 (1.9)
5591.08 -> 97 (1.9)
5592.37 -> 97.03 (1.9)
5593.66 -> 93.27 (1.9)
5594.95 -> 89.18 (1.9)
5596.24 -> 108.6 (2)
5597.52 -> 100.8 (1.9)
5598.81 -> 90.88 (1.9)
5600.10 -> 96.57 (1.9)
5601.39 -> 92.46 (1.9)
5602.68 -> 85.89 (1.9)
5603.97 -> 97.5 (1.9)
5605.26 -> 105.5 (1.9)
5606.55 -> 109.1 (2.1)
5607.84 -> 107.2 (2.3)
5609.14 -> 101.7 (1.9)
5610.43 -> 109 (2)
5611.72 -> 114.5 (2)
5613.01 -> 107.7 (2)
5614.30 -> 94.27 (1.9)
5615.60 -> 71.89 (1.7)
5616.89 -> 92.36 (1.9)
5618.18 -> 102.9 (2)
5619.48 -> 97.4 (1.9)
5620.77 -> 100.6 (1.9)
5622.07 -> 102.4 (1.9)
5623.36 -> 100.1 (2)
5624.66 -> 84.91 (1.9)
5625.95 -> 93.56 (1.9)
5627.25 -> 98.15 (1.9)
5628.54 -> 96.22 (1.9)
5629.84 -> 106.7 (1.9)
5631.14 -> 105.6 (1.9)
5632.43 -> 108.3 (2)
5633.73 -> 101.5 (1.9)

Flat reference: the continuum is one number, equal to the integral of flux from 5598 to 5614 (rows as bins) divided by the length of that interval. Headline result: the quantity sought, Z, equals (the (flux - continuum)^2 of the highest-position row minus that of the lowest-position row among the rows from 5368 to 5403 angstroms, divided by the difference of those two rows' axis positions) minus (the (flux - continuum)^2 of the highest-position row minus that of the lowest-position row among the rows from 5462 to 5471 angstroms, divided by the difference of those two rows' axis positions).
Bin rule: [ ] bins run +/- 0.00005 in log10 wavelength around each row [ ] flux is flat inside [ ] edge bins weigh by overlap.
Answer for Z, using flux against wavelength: -1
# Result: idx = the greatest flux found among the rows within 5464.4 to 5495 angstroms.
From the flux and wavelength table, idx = 109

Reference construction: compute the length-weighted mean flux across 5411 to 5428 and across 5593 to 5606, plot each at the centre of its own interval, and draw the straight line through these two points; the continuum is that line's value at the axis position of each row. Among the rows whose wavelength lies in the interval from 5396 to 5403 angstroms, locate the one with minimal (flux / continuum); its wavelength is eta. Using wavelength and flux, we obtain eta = 5397.54 angstroms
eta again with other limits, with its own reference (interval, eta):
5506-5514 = 5513.10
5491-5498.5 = 5497.89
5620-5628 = 5624.66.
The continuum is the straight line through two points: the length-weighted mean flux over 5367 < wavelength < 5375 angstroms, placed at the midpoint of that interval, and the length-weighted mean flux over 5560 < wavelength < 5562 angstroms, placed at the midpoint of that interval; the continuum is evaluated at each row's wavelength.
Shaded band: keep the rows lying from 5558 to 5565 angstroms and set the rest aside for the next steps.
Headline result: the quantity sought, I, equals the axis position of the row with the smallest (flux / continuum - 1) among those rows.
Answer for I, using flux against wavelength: 5562.83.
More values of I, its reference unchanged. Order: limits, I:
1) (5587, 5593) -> 5587.22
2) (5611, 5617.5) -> 5615.60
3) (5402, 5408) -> 5406.25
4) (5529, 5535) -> 5529.63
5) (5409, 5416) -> 5409.98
